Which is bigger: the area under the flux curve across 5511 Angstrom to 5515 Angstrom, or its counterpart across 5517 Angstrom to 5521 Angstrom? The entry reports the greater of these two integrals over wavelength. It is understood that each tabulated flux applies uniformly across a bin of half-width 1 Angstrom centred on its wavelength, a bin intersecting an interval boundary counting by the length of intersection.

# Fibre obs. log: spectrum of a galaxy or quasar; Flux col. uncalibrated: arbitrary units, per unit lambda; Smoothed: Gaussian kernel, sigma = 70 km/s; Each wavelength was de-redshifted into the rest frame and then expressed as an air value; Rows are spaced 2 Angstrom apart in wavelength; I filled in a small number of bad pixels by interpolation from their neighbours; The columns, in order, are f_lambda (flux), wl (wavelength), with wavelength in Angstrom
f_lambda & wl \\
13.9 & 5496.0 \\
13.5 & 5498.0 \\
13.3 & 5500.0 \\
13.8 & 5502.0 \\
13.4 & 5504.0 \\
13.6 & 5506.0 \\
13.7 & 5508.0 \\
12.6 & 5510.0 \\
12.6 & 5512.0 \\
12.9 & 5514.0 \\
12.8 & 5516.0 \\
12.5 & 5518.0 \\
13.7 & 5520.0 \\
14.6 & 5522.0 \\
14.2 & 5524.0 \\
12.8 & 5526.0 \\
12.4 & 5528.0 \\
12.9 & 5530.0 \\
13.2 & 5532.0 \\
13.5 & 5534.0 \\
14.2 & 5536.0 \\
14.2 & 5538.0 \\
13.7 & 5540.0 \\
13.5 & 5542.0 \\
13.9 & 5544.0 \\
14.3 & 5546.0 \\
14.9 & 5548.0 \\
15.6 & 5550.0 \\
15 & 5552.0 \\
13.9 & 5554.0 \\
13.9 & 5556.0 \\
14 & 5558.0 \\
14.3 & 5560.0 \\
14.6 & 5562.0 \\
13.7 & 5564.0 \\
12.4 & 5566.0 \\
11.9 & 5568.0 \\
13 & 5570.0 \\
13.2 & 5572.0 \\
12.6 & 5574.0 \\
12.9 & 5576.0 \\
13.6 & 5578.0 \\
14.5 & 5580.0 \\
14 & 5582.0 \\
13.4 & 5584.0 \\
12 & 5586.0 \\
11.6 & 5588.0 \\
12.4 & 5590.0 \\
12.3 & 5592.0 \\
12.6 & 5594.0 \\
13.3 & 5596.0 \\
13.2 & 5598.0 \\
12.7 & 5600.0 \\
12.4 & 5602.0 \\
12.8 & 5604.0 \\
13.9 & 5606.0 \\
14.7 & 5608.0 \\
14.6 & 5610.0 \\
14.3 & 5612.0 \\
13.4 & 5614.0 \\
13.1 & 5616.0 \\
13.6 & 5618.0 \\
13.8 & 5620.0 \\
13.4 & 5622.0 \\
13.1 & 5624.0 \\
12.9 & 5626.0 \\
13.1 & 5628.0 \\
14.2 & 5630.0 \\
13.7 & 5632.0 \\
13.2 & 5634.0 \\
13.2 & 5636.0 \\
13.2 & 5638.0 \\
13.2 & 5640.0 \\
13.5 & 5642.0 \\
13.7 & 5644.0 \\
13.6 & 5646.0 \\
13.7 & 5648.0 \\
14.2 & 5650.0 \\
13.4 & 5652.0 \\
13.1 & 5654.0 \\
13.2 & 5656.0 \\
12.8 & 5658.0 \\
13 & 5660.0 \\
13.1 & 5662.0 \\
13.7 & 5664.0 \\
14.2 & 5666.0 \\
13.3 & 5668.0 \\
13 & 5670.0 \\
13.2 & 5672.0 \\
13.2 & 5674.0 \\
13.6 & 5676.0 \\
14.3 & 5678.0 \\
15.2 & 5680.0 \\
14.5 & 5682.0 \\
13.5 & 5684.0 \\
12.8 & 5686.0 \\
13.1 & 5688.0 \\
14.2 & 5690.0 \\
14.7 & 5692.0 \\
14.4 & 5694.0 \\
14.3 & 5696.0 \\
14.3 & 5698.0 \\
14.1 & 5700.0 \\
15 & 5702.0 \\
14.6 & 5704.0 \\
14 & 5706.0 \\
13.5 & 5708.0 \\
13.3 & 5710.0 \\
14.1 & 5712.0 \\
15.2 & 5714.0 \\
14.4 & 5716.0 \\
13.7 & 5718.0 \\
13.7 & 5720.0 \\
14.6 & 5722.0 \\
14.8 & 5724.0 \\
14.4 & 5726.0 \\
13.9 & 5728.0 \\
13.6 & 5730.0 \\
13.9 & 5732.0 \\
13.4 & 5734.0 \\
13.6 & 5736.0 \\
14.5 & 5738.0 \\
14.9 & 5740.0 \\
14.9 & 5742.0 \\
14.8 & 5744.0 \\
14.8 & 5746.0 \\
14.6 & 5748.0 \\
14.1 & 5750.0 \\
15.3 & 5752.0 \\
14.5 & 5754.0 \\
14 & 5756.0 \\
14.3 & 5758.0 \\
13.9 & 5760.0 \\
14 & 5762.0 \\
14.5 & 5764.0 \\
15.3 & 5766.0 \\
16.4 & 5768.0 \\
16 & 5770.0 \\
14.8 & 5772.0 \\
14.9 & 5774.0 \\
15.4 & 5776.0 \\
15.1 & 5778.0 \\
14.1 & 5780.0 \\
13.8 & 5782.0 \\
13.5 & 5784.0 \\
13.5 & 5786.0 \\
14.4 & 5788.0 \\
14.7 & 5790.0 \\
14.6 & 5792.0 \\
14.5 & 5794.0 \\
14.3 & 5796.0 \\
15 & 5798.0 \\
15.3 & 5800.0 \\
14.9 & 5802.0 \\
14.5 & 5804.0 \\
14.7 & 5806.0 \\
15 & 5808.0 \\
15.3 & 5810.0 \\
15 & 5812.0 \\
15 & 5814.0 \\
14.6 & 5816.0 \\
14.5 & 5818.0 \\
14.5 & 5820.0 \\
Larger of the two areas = 52.4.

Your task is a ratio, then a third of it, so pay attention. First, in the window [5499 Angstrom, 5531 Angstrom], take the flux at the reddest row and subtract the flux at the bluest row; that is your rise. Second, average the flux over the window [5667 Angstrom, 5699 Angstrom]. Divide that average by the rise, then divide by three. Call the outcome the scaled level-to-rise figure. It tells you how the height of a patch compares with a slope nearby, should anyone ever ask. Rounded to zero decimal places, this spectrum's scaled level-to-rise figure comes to -12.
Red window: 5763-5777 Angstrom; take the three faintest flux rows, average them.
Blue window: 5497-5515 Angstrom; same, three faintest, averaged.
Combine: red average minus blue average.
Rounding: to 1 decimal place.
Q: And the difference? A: 2.0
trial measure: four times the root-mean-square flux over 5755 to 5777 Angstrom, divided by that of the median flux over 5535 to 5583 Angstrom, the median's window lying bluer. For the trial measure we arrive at 4.28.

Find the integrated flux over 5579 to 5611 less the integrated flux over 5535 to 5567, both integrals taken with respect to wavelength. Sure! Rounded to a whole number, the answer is -31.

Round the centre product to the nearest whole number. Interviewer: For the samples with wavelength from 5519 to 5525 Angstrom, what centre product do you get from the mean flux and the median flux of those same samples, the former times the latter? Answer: 201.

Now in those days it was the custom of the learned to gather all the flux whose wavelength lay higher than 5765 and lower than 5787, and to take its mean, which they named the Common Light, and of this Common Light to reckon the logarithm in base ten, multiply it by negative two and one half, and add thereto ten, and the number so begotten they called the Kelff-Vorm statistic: 7.07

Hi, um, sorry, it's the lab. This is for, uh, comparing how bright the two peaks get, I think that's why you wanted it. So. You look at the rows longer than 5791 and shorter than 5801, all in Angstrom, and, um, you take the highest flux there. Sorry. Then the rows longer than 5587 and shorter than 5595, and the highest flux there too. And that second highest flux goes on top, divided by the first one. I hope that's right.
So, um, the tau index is 0.82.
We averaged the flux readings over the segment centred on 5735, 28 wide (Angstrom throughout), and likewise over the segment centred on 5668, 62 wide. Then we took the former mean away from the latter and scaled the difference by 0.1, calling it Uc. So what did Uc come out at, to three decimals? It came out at -0.068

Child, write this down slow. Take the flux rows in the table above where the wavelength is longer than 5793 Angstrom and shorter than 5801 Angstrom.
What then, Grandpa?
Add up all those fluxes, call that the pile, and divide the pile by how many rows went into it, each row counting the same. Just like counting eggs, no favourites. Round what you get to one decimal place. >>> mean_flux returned 14.8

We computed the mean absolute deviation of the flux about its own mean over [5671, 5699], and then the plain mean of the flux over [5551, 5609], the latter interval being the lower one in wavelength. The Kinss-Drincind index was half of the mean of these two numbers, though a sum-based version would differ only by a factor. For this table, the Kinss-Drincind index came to 3.47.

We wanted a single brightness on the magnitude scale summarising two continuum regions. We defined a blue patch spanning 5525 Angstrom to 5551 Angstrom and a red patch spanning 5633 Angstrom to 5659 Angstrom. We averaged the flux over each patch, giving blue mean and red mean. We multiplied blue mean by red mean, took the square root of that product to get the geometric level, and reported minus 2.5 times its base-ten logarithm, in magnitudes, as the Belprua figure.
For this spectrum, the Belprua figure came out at -2.83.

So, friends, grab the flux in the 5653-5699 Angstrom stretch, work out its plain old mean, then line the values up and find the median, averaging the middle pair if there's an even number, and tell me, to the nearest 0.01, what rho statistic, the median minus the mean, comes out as -0.18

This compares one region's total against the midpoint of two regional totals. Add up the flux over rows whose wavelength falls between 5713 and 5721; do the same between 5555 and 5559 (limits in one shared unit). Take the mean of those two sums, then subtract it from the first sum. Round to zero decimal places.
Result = 15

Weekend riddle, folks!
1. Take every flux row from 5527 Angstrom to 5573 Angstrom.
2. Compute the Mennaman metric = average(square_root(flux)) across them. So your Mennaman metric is 3.71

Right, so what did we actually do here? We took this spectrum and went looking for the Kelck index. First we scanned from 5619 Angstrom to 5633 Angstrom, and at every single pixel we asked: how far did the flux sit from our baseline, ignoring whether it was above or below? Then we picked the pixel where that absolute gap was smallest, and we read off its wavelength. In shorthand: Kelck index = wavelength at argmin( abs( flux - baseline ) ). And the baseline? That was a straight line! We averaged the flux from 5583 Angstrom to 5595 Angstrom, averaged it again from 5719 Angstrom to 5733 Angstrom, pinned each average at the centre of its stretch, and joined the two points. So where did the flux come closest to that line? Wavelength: 5626.0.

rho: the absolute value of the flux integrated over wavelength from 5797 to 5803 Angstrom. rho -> 90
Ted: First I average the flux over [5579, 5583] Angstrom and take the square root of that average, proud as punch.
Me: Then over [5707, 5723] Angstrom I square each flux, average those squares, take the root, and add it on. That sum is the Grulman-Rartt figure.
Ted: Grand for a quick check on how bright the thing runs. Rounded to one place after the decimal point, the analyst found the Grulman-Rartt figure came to 17.9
